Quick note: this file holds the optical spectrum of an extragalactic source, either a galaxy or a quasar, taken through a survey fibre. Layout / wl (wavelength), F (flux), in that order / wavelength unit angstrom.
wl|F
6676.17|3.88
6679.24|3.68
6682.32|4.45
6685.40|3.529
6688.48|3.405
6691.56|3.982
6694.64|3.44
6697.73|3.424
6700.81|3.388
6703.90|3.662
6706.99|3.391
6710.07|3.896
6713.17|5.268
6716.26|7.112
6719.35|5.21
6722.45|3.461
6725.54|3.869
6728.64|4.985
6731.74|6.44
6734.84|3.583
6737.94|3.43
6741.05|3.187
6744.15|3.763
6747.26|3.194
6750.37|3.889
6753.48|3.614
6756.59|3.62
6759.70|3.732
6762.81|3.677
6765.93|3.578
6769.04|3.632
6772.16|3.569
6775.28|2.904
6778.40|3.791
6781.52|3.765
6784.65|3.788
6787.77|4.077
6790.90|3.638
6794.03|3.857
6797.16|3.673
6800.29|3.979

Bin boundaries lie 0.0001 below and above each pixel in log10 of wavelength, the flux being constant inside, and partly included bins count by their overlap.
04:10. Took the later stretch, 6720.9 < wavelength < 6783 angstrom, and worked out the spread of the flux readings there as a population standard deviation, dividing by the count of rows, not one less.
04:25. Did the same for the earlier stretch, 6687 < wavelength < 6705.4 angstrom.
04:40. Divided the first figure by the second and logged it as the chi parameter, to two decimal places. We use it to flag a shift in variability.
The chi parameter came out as 3.38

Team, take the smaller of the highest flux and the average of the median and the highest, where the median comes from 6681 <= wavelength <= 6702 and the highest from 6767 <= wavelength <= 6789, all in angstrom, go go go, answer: 3.76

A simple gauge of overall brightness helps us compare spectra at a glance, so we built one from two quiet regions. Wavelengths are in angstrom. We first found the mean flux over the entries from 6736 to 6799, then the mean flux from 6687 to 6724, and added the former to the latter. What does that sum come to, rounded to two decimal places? 7.76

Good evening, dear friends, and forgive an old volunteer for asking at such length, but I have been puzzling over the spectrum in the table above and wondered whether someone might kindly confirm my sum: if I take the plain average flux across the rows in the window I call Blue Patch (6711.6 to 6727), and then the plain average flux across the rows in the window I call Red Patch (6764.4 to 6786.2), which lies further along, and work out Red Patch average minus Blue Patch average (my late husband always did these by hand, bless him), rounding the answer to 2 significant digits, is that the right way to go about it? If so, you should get -1.4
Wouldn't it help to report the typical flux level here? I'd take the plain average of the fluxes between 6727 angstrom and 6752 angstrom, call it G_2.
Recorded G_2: 4.06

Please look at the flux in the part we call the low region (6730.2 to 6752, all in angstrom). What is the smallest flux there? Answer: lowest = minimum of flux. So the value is 3.187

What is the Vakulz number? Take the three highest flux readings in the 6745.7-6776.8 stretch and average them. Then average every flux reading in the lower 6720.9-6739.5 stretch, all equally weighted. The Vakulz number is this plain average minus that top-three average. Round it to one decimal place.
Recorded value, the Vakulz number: 0.5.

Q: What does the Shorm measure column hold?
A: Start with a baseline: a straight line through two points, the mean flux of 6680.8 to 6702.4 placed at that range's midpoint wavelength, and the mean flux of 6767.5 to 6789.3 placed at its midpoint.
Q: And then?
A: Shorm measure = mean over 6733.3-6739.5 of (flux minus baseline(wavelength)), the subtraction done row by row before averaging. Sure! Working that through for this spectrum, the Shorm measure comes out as -0.15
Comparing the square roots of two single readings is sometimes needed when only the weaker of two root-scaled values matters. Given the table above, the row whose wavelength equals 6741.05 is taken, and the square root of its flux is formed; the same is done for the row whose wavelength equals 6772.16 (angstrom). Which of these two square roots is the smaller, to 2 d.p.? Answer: 1.79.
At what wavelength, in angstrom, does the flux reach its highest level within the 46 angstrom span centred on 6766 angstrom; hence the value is 6787.77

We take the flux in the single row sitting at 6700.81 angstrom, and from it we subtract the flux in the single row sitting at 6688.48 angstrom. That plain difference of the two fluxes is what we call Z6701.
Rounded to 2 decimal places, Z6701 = -0.02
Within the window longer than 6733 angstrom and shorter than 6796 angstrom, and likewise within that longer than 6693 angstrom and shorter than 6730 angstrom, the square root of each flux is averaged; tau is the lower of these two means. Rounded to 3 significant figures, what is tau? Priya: 1.90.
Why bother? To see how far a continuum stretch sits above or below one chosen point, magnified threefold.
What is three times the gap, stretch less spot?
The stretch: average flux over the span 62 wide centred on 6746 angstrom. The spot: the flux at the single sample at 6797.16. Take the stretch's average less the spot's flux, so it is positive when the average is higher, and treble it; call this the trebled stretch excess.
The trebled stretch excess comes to 1.0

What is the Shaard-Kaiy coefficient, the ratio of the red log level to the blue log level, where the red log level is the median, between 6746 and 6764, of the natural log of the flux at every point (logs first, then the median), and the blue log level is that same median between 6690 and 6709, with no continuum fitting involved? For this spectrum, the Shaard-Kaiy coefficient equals 1.05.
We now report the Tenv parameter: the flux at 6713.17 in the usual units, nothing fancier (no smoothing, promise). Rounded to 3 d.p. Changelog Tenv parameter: 5.268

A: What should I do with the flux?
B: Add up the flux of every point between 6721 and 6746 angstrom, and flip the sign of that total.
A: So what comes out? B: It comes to -33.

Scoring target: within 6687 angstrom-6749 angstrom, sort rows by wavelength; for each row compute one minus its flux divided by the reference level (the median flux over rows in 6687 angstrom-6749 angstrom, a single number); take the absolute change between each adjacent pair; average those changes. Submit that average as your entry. 0.24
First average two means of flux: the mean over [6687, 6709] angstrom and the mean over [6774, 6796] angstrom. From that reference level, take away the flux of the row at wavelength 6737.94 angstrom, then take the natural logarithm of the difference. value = -1.7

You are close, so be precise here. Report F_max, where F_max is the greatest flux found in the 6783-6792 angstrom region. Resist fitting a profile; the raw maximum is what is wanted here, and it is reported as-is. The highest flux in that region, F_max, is 4.077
